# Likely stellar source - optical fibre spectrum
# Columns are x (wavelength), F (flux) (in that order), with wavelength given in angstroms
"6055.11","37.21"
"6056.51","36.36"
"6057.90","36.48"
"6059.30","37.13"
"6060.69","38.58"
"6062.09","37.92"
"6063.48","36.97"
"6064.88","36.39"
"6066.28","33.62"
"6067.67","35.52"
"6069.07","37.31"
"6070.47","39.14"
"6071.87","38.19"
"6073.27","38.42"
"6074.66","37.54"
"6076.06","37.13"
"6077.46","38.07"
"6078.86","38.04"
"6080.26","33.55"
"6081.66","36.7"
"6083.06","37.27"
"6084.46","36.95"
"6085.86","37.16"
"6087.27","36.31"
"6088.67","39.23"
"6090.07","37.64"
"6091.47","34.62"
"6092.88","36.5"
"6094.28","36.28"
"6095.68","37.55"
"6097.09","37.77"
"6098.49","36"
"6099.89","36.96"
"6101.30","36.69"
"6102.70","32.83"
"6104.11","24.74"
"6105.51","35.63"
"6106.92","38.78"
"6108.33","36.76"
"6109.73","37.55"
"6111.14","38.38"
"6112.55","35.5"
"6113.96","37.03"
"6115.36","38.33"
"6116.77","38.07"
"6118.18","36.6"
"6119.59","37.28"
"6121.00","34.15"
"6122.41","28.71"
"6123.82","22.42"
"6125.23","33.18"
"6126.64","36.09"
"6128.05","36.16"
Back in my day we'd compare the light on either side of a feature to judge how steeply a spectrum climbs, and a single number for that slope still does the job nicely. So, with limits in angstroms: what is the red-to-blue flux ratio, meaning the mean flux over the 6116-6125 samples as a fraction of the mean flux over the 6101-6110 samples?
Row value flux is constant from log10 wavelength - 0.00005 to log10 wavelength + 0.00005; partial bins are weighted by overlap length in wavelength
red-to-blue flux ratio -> 0.95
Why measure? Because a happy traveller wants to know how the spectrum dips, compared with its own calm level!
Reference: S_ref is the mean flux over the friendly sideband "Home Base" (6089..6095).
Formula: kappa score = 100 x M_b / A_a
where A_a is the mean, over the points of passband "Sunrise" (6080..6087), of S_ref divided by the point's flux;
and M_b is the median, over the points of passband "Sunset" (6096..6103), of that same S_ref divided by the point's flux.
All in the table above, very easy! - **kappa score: 99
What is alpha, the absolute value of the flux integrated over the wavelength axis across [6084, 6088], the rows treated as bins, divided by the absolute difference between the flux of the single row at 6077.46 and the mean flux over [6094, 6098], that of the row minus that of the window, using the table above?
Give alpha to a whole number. 178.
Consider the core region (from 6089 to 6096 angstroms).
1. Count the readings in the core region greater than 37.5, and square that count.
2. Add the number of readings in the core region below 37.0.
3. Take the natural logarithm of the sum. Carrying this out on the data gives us 1.9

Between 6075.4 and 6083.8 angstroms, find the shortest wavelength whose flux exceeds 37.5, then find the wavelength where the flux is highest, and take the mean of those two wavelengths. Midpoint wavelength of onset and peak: 6077.5 angstroms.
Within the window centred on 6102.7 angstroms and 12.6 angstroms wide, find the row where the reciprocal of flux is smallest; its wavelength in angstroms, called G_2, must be 6106.92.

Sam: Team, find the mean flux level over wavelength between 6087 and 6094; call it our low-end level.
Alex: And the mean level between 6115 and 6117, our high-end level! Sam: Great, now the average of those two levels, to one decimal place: 37.5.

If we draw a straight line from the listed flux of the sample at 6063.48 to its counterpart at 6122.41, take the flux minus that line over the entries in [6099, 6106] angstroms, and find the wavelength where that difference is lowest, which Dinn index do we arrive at 6104.11 angstroms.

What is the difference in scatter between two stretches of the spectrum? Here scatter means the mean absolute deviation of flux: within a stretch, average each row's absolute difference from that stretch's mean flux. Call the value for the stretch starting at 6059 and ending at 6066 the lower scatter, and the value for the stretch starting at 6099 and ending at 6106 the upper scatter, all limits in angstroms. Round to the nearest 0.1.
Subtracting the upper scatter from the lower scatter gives -3.0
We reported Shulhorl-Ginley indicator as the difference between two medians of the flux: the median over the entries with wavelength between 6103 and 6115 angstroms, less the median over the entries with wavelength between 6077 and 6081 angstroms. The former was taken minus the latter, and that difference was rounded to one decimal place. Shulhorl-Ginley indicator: -1.1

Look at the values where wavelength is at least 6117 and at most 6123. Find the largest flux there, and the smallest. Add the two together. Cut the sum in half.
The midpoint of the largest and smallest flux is 33.0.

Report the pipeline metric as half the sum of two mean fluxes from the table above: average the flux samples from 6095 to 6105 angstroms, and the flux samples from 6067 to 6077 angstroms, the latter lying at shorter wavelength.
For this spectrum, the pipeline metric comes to 36.1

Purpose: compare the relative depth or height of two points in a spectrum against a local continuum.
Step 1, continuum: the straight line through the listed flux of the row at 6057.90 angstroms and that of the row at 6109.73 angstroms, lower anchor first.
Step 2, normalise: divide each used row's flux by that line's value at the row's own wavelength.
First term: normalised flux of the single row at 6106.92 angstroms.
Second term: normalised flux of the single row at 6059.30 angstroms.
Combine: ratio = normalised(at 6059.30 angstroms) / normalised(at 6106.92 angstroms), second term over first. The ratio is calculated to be 0.98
